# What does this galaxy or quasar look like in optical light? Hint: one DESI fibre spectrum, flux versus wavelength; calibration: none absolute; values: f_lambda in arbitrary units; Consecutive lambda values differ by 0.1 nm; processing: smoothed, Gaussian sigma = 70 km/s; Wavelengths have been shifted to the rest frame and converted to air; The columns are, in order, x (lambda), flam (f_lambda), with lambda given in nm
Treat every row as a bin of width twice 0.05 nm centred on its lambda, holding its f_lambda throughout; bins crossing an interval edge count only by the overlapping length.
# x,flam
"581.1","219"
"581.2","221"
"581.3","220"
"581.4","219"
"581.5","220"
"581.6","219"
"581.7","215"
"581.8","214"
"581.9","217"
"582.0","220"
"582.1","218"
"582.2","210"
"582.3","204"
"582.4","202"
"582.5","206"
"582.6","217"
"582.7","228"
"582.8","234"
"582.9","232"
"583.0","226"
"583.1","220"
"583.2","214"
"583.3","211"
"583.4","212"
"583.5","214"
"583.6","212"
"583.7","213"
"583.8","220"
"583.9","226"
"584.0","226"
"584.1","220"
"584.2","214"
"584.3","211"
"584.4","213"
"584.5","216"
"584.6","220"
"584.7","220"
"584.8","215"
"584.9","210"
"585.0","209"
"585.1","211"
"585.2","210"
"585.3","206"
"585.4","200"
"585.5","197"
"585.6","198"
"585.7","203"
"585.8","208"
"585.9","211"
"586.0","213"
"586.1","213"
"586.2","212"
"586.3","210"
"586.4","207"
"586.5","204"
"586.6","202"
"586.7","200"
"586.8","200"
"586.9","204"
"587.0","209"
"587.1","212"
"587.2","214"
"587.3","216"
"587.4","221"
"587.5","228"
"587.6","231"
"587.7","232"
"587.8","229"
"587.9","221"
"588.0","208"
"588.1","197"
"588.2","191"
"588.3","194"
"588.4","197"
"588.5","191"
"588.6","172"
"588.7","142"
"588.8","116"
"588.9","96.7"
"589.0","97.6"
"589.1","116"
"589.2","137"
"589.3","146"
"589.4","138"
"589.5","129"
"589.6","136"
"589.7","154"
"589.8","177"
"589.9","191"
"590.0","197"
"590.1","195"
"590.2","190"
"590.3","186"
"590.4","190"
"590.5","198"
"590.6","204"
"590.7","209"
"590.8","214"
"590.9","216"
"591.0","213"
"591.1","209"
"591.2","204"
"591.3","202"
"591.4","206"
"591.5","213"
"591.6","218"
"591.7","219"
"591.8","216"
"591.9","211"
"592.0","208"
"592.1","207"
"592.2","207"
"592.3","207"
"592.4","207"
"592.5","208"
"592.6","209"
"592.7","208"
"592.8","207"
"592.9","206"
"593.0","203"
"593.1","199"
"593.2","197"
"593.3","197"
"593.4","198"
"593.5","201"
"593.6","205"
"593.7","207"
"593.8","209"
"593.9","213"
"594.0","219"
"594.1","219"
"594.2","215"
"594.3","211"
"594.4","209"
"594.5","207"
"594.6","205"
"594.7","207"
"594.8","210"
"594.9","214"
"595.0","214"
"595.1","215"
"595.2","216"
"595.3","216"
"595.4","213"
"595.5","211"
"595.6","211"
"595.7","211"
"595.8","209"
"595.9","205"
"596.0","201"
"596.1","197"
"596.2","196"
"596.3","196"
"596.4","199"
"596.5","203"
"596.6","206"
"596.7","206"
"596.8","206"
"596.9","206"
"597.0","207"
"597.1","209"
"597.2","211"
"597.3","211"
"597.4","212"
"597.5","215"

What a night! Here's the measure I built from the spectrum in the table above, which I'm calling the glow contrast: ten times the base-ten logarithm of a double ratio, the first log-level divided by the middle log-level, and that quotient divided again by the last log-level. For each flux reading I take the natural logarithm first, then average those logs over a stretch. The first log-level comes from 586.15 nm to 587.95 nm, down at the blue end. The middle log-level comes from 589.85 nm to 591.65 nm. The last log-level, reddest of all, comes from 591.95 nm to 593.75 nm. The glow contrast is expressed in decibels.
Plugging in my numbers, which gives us -7.22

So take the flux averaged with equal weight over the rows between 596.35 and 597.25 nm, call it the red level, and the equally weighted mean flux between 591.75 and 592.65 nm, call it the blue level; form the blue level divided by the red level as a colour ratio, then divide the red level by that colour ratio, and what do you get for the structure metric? 203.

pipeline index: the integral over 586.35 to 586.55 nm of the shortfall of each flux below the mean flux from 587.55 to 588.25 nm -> 2.0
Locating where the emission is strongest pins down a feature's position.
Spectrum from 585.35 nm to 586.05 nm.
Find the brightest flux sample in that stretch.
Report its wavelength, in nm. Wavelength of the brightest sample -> 586.0 nm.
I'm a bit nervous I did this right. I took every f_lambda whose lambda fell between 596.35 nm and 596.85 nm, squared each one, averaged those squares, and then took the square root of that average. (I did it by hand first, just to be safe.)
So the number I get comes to 204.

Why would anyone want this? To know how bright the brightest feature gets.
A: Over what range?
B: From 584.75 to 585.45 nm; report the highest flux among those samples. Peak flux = 215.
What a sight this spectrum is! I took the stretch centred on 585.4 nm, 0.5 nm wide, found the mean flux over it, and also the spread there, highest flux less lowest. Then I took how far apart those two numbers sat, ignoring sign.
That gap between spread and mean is 189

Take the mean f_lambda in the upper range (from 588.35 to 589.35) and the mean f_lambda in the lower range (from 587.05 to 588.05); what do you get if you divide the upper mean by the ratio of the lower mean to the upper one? 90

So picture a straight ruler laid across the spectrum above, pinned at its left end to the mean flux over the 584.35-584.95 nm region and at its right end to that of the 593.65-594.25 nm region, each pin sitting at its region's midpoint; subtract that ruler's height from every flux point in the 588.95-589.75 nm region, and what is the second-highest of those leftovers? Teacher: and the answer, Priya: -69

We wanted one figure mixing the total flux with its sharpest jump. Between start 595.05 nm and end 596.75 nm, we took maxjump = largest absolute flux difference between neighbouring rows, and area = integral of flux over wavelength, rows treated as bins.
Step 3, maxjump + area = 355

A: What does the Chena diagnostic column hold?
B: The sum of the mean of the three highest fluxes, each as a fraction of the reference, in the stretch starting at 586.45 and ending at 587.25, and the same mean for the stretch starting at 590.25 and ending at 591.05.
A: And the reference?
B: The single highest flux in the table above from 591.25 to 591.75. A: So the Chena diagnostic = 1.945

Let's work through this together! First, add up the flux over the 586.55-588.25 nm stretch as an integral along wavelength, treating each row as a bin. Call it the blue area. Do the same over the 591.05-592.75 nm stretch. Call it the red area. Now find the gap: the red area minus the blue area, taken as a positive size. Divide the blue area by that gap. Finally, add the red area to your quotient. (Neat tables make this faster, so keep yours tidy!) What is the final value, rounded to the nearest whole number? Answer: 420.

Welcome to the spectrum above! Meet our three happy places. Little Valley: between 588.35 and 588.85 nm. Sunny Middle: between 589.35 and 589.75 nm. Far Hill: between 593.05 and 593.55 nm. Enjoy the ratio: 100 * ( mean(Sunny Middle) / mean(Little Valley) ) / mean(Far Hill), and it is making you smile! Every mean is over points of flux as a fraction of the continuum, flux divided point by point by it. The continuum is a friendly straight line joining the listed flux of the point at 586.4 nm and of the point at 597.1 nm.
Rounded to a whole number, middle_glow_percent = 89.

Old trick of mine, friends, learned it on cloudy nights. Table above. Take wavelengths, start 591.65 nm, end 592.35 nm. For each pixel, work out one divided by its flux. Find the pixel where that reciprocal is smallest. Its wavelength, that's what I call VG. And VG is 591.7 nm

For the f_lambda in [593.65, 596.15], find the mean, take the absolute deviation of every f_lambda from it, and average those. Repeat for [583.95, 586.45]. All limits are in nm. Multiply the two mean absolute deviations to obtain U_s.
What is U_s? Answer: 20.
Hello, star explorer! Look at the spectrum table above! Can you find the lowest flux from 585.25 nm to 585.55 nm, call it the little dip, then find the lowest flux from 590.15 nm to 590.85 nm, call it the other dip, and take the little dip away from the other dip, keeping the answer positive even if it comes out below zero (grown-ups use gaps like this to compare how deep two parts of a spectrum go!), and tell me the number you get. 11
